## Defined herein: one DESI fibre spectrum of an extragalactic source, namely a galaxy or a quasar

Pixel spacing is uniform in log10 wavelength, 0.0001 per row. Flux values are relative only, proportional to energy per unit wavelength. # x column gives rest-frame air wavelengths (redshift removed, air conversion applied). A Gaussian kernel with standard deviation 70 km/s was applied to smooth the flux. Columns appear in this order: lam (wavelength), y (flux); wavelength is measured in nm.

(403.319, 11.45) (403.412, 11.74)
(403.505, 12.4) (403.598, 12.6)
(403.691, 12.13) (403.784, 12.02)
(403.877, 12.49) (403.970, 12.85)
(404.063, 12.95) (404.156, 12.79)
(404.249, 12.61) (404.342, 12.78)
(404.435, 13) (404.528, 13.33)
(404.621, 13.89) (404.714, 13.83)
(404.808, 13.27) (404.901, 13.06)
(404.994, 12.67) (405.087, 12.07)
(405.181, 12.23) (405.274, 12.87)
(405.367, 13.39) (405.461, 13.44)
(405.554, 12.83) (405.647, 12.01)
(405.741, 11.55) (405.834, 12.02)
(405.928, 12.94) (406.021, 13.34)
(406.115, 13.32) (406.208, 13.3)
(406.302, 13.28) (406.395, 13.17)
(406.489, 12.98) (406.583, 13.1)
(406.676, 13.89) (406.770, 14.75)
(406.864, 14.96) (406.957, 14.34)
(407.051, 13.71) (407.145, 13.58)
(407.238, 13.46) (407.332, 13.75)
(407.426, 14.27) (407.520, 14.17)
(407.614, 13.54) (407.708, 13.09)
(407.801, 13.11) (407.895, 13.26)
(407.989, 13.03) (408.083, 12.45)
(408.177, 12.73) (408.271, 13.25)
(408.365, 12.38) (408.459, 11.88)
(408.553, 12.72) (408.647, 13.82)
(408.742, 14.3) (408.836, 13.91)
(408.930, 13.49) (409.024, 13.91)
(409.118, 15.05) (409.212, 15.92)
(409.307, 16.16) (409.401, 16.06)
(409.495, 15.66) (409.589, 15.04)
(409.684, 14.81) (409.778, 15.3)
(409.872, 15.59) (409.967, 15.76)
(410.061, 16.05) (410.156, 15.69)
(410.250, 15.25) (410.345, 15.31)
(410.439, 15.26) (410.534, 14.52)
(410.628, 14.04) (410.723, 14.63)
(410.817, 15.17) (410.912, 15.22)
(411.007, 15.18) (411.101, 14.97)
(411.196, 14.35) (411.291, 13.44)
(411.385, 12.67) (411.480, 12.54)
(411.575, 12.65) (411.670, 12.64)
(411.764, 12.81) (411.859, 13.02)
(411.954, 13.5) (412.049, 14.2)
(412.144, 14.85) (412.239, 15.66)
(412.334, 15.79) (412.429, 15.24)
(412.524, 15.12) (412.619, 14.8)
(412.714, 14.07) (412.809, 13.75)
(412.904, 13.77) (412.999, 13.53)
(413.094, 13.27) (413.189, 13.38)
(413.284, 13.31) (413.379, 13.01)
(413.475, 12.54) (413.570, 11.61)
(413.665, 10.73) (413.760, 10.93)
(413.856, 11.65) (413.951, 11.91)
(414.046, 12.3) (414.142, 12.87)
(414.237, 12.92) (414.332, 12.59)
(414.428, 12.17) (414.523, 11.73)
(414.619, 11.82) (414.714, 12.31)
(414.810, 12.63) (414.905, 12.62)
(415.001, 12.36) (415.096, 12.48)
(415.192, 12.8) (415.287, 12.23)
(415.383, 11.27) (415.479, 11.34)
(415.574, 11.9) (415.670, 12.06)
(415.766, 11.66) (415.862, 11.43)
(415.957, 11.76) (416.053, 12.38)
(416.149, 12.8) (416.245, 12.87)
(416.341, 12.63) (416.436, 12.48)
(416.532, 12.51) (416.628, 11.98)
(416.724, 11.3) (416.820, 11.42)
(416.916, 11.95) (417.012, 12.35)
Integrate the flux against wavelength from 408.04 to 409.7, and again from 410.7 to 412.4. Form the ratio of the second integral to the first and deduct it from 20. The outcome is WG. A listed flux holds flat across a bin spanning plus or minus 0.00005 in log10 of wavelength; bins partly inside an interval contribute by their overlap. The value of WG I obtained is 19.0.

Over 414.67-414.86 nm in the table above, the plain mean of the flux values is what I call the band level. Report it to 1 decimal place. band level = 12.5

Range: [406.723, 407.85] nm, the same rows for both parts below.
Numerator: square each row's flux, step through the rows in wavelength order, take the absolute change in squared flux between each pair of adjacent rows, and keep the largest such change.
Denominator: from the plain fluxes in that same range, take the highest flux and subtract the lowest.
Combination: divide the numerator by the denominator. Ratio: 9.7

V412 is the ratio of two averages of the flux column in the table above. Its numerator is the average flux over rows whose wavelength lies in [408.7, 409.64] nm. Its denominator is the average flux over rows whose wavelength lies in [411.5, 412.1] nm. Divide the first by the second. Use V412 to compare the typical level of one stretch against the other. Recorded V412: 1.14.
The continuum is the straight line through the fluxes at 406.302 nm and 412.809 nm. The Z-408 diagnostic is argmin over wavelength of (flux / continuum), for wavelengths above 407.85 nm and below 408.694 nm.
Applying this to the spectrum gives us 408.459 nm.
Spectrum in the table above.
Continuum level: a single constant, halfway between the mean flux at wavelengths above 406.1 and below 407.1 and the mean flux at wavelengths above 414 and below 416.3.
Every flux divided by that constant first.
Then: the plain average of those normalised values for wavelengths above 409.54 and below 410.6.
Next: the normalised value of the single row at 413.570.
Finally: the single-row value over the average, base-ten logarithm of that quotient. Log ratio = -0.12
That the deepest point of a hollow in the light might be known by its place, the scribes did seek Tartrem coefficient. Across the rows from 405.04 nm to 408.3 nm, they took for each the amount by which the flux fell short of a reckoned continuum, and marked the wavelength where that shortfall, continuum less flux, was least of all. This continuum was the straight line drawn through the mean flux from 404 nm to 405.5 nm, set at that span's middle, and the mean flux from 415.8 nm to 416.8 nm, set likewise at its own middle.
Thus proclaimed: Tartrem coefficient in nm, 406.864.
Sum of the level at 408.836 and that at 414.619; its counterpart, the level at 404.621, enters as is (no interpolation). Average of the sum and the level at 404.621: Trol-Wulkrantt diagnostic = 19.8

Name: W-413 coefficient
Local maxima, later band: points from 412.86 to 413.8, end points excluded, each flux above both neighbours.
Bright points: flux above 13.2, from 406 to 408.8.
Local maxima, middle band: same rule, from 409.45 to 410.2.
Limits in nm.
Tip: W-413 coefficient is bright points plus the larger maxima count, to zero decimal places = 20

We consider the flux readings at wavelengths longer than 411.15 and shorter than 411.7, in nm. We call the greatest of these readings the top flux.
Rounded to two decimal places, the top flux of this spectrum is 14.35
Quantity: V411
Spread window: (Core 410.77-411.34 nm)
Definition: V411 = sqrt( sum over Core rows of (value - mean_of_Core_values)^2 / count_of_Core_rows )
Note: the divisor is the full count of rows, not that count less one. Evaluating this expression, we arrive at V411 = 0.65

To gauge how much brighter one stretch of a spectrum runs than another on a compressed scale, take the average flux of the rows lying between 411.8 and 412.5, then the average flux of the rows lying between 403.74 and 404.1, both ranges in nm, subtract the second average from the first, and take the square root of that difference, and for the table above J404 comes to 1.4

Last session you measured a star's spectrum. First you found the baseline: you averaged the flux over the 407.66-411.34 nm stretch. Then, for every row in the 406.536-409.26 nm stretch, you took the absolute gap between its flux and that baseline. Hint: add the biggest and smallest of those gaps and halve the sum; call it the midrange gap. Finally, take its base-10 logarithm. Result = 0.1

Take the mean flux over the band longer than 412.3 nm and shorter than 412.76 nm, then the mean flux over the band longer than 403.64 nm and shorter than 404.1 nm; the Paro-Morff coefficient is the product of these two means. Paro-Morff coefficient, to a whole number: 187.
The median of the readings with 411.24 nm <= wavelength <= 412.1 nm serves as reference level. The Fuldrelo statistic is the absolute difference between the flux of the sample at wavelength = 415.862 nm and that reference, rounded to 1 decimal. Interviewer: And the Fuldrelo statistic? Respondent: 1.4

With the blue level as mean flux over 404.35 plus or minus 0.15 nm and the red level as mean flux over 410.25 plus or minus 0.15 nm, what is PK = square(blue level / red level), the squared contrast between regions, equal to 0.69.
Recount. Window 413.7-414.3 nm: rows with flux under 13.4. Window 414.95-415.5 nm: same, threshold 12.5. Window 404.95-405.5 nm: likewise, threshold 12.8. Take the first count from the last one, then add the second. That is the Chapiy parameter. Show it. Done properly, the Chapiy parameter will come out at 2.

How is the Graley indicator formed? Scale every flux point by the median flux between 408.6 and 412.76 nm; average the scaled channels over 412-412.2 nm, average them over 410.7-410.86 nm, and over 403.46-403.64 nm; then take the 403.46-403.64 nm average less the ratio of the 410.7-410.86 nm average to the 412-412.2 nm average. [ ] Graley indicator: -0.19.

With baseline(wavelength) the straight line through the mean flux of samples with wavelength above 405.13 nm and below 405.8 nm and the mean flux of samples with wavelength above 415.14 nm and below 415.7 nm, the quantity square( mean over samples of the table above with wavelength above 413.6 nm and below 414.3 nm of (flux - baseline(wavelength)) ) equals 0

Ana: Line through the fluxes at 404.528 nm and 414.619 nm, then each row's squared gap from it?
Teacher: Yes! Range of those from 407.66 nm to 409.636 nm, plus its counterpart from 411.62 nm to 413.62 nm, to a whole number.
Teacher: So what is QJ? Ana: 26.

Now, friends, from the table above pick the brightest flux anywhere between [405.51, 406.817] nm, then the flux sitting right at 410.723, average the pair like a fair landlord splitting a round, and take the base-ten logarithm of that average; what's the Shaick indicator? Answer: 1.17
